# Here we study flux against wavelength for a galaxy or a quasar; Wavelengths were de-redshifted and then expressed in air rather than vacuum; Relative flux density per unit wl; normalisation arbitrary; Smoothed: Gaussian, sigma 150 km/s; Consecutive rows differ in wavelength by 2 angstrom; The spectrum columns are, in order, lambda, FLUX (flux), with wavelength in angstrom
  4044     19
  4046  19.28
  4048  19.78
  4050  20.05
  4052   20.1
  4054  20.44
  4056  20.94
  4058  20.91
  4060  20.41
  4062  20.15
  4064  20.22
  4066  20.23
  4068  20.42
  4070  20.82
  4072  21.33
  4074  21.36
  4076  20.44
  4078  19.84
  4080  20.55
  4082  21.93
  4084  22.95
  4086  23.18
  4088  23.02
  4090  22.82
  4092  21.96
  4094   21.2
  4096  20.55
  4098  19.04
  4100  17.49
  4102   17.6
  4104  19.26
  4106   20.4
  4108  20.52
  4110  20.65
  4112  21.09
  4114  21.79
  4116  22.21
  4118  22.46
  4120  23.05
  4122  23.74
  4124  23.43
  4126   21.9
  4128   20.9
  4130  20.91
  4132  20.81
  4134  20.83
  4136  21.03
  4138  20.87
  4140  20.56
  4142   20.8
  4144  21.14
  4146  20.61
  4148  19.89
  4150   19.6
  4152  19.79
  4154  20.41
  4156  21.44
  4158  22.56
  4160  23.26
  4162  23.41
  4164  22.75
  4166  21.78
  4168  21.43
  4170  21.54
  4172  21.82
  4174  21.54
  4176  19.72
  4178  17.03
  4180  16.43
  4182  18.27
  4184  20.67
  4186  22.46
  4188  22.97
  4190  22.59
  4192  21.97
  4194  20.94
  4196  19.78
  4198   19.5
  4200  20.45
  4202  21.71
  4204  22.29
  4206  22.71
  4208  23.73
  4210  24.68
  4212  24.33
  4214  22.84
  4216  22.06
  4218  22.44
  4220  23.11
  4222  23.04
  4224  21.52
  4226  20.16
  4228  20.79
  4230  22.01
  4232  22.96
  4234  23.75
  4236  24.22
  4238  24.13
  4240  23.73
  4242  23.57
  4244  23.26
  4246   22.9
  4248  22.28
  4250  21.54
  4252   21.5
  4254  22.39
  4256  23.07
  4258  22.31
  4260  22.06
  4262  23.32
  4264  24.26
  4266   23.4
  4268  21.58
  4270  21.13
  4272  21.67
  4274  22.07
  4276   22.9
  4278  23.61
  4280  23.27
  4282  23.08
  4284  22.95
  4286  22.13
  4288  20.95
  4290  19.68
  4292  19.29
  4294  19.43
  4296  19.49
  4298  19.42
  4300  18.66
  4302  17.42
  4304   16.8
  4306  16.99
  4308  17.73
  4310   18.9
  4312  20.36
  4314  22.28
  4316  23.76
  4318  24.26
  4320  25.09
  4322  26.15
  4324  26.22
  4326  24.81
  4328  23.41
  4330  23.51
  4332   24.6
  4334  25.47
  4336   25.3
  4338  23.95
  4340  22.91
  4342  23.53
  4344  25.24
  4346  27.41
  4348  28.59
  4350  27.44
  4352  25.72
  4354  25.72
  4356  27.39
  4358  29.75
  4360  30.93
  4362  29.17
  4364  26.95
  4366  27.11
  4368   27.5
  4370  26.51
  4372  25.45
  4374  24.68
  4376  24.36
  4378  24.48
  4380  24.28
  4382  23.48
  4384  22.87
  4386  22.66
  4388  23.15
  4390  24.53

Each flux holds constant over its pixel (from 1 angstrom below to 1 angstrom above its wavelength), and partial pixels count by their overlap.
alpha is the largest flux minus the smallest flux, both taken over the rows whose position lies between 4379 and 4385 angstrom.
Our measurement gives 1.4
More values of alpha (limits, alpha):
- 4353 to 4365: 5.2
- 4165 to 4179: 4.8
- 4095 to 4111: 3.2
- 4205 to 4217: 2.6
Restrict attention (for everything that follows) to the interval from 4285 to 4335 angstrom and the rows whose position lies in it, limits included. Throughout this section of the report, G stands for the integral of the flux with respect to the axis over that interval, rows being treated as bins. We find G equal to 1074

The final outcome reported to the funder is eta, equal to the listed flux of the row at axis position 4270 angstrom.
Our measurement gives 21.13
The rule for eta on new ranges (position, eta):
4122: 23.74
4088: 23.02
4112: 21.09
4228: 20.79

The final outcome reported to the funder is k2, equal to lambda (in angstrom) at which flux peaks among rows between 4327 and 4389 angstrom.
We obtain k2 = 4360 angstrom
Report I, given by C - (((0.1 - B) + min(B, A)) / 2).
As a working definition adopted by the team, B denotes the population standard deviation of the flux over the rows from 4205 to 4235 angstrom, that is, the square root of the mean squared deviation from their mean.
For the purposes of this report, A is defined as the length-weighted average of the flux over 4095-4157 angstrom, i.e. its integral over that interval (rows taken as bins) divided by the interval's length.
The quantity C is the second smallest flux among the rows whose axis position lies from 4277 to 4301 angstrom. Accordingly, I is 19.2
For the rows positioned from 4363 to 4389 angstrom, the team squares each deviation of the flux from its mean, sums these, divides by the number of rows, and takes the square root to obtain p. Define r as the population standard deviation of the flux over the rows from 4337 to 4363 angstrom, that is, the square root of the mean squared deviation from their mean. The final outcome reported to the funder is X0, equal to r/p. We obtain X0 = 1.5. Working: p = 1.6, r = 2.39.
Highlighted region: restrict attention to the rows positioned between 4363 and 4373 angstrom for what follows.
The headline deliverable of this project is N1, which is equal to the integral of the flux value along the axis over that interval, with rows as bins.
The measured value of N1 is 267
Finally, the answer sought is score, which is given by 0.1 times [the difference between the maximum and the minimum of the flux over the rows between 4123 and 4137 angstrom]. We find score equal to 0.26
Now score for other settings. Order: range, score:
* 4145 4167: 0.38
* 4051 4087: 0.33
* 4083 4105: 0.57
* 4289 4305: 0.29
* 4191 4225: 0.52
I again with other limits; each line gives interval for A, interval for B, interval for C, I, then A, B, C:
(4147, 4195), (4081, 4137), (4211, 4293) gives 19.6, 21.0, 1.58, 19.68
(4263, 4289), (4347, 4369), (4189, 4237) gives 19.7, 22.5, 1.55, 19.78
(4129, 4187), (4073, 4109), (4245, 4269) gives 21.5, 20.8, 1.67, 21.54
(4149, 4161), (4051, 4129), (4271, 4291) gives 20.9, 21.2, 1.41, 20.95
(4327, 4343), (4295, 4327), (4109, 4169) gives 19.7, 24.1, 3.32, 19.79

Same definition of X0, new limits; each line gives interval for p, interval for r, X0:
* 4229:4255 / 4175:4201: 2.2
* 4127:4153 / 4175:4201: 4.1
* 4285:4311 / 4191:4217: 1.1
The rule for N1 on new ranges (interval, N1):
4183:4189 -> 132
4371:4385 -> 339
